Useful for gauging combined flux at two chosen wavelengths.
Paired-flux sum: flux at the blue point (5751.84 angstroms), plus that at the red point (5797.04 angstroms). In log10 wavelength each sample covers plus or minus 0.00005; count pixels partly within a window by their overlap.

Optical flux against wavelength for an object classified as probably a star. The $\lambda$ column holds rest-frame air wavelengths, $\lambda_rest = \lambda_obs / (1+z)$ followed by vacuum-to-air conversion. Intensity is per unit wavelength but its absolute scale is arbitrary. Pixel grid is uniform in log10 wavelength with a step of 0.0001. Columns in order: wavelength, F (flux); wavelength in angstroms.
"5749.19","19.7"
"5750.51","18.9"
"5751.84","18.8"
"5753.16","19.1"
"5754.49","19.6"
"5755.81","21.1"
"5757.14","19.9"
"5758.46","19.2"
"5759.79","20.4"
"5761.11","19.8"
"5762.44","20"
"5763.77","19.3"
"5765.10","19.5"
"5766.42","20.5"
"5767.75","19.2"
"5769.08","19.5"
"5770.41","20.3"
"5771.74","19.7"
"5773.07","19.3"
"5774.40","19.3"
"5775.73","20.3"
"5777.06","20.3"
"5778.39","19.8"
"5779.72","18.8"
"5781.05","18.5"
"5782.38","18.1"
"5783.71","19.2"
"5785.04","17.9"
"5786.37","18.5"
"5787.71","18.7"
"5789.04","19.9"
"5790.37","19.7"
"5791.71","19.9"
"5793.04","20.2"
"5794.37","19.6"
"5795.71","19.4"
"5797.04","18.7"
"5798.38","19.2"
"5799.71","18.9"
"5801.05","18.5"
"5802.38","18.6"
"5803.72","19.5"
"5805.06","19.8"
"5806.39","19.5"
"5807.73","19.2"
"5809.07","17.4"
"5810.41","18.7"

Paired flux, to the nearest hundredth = 37.50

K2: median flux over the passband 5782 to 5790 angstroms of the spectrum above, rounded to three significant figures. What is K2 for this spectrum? 18.6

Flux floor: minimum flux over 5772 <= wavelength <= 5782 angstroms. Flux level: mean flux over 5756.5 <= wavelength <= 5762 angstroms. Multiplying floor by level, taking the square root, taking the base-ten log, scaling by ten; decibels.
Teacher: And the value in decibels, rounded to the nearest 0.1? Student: 12.8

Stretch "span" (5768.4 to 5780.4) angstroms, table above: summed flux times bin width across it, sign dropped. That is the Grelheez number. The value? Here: 236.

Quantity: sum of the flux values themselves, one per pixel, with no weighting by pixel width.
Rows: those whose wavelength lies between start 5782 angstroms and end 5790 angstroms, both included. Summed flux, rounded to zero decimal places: 112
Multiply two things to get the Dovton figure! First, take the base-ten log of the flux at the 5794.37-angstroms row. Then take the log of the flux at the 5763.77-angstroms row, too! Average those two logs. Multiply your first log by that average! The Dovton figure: 1.67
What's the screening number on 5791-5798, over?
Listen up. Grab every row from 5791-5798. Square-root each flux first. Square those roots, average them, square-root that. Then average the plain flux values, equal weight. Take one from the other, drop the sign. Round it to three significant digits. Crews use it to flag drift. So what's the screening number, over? 15.1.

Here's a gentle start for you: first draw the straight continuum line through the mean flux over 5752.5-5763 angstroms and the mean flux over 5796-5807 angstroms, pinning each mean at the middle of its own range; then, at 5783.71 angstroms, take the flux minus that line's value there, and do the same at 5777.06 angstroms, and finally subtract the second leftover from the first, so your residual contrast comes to -1.0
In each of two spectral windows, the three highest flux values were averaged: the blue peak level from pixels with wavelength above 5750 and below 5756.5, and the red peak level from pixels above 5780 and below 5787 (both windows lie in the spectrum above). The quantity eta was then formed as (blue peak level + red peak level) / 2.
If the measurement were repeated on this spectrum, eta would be 19.33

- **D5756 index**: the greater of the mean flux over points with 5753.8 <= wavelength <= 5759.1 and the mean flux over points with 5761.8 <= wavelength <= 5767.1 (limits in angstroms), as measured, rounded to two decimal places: 19.95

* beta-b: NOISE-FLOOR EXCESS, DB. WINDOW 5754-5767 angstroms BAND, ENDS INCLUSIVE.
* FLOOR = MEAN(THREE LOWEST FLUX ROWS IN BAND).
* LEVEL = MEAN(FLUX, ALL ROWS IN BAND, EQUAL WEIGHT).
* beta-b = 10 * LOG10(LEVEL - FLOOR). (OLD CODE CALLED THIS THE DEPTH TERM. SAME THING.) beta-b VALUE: -2.2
